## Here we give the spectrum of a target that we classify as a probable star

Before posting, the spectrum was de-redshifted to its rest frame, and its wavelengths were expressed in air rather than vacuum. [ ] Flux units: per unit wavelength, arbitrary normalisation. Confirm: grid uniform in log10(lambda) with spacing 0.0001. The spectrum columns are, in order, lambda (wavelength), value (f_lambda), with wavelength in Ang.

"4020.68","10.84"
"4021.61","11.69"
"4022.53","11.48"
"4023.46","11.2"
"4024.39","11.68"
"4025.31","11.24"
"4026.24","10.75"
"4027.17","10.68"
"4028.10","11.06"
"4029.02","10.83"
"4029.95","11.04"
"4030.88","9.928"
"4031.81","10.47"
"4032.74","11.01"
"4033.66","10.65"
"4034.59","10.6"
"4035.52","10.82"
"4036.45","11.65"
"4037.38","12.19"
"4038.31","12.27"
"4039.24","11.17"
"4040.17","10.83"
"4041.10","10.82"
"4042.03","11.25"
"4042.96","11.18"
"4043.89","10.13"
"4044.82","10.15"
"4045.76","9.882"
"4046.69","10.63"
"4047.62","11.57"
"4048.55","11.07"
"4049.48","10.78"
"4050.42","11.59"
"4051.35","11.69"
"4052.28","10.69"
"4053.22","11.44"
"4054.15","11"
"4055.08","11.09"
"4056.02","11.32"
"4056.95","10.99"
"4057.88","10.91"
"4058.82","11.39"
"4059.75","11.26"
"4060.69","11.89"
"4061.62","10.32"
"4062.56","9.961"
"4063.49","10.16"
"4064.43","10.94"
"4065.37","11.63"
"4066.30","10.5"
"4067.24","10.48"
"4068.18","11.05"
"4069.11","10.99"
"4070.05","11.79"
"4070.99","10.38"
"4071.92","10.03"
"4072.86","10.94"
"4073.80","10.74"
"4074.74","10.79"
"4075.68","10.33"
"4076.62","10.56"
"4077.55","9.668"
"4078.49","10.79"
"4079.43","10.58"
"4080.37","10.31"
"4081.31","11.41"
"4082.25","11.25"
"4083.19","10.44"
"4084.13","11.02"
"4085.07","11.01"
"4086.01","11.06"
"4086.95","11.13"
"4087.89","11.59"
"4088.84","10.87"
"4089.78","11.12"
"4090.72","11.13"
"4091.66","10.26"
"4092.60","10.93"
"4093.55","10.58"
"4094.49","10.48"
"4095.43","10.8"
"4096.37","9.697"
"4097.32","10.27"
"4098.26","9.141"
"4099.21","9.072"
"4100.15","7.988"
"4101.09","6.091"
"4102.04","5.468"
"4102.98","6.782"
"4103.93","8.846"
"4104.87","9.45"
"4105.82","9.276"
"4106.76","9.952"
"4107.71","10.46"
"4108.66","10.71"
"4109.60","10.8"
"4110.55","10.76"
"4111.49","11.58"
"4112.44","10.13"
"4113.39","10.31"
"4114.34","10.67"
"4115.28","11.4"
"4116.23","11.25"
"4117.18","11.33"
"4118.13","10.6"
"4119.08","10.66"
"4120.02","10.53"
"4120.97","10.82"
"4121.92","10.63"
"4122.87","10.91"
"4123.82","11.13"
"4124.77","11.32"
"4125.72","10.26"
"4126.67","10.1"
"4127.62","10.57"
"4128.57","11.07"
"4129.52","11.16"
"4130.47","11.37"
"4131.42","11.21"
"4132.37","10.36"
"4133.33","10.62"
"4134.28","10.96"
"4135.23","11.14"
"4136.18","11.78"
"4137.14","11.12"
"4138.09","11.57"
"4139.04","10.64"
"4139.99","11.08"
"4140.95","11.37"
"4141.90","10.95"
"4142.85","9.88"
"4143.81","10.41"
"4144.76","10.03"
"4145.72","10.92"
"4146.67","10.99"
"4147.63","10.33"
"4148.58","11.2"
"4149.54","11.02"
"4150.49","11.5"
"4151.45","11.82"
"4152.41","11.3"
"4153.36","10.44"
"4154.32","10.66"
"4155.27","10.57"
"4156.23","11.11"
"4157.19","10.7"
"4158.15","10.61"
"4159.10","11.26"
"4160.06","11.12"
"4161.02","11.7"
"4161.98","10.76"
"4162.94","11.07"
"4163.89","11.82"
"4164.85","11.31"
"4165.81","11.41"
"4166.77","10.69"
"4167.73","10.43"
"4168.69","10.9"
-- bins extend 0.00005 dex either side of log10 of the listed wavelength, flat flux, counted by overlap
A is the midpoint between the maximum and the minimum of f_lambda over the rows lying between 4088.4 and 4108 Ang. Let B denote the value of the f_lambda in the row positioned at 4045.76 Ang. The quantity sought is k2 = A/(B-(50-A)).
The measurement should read -0.26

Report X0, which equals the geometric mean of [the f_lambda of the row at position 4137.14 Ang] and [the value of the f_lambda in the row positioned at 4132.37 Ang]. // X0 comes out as 10.7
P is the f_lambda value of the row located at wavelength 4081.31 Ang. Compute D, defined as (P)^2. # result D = 130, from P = 11.41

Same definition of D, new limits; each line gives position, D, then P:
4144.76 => 101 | 10.03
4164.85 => 128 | 11.31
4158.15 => 113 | 10.61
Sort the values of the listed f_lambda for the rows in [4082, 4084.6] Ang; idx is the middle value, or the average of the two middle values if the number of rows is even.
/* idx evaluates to 11.0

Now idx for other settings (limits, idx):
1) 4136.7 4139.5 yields 11.1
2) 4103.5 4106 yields 9.3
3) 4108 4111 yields 10.8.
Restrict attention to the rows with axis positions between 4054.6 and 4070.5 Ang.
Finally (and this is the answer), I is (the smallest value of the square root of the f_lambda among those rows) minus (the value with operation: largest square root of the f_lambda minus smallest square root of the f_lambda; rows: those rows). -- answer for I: 2.86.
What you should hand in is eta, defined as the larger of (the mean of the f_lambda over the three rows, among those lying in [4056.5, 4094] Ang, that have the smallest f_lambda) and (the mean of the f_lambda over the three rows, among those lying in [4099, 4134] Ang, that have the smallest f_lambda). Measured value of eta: 9.9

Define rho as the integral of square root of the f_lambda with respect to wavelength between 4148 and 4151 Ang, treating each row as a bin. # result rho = 10.1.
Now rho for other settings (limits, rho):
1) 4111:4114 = 9.8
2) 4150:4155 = 16.7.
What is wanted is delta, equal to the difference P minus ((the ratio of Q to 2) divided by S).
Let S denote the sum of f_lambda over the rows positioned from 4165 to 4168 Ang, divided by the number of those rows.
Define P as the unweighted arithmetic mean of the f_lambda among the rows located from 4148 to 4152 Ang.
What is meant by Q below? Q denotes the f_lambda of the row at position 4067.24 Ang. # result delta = 10.9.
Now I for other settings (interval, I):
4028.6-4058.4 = 2.78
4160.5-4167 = 3.10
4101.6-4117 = 1.27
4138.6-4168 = 2.85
